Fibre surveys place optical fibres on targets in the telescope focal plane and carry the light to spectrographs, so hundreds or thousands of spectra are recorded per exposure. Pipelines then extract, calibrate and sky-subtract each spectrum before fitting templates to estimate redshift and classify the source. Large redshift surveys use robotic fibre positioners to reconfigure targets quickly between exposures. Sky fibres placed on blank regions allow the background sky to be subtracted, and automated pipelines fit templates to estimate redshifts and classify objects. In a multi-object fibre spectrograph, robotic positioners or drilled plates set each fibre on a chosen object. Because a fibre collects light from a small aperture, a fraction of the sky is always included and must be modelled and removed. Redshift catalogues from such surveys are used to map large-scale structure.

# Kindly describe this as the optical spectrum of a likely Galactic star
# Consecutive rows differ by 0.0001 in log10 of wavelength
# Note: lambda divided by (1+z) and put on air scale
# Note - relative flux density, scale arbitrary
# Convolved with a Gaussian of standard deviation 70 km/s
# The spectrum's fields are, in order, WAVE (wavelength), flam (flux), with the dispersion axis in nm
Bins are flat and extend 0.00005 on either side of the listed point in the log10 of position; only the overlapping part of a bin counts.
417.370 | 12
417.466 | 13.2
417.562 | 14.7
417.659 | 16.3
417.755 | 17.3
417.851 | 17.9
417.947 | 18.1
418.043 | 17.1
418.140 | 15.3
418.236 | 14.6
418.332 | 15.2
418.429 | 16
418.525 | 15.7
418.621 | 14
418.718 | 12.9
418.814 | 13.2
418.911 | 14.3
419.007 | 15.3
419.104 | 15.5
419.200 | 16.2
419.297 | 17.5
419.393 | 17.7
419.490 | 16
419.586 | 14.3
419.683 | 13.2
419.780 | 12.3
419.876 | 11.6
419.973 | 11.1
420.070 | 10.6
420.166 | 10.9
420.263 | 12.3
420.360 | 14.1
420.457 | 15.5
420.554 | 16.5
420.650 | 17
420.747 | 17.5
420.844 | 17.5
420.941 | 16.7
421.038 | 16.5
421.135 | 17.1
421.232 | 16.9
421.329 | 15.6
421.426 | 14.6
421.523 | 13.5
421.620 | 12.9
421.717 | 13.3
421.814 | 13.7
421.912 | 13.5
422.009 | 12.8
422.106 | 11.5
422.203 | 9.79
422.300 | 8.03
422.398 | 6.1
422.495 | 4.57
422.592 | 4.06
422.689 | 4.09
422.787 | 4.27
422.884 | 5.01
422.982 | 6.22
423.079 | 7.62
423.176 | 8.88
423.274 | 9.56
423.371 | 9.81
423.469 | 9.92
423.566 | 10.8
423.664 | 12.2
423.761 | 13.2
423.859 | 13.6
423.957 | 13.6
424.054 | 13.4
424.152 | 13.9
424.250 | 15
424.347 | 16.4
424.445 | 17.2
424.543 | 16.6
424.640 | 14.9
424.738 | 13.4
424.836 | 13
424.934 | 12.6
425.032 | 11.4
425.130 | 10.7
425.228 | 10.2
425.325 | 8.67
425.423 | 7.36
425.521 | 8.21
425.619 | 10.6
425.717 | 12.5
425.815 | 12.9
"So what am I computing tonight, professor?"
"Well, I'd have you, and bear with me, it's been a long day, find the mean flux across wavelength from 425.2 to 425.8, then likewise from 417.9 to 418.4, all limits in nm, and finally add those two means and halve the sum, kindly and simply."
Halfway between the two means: 13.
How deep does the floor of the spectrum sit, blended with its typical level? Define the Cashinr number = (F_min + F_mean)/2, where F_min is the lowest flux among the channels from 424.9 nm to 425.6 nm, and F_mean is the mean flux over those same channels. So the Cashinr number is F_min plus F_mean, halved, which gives 8.6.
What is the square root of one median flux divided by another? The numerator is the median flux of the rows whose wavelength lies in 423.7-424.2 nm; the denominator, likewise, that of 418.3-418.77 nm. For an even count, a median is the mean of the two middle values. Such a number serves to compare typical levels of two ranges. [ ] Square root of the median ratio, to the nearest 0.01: 0.95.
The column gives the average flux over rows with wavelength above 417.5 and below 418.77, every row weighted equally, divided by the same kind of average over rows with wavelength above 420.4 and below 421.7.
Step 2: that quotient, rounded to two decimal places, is 0.99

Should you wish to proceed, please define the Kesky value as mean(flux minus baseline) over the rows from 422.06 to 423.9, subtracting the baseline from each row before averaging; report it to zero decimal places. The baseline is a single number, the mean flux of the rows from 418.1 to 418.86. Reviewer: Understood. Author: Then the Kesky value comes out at -6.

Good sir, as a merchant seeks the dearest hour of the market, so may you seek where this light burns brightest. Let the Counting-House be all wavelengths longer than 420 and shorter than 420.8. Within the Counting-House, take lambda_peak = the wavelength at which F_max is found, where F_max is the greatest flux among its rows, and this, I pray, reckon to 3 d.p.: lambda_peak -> 420.747 nm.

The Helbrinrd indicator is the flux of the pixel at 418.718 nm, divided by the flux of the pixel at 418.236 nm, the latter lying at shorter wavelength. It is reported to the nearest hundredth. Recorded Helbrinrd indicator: 0.88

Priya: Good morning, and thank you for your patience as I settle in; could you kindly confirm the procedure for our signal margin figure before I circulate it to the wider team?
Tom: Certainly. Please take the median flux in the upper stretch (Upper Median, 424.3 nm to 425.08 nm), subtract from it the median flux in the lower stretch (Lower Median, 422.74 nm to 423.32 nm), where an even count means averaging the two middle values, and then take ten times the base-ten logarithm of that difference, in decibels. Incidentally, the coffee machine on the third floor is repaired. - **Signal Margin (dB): 8.6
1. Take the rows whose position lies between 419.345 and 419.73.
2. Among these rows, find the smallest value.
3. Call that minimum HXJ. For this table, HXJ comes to 13.2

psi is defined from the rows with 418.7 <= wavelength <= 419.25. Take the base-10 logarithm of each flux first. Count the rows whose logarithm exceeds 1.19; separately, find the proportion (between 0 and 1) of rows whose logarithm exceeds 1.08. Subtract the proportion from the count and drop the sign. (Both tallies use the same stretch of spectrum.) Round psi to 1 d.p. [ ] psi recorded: 1.0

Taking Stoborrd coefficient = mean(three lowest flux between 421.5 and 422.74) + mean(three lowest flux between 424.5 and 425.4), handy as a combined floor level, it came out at 14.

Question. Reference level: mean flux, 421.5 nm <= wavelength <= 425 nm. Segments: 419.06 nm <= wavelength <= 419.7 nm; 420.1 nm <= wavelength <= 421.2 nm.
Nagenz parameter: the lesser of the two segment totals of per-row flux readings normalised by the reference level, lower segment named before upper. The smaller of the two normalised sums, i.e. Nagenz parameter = 10.0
